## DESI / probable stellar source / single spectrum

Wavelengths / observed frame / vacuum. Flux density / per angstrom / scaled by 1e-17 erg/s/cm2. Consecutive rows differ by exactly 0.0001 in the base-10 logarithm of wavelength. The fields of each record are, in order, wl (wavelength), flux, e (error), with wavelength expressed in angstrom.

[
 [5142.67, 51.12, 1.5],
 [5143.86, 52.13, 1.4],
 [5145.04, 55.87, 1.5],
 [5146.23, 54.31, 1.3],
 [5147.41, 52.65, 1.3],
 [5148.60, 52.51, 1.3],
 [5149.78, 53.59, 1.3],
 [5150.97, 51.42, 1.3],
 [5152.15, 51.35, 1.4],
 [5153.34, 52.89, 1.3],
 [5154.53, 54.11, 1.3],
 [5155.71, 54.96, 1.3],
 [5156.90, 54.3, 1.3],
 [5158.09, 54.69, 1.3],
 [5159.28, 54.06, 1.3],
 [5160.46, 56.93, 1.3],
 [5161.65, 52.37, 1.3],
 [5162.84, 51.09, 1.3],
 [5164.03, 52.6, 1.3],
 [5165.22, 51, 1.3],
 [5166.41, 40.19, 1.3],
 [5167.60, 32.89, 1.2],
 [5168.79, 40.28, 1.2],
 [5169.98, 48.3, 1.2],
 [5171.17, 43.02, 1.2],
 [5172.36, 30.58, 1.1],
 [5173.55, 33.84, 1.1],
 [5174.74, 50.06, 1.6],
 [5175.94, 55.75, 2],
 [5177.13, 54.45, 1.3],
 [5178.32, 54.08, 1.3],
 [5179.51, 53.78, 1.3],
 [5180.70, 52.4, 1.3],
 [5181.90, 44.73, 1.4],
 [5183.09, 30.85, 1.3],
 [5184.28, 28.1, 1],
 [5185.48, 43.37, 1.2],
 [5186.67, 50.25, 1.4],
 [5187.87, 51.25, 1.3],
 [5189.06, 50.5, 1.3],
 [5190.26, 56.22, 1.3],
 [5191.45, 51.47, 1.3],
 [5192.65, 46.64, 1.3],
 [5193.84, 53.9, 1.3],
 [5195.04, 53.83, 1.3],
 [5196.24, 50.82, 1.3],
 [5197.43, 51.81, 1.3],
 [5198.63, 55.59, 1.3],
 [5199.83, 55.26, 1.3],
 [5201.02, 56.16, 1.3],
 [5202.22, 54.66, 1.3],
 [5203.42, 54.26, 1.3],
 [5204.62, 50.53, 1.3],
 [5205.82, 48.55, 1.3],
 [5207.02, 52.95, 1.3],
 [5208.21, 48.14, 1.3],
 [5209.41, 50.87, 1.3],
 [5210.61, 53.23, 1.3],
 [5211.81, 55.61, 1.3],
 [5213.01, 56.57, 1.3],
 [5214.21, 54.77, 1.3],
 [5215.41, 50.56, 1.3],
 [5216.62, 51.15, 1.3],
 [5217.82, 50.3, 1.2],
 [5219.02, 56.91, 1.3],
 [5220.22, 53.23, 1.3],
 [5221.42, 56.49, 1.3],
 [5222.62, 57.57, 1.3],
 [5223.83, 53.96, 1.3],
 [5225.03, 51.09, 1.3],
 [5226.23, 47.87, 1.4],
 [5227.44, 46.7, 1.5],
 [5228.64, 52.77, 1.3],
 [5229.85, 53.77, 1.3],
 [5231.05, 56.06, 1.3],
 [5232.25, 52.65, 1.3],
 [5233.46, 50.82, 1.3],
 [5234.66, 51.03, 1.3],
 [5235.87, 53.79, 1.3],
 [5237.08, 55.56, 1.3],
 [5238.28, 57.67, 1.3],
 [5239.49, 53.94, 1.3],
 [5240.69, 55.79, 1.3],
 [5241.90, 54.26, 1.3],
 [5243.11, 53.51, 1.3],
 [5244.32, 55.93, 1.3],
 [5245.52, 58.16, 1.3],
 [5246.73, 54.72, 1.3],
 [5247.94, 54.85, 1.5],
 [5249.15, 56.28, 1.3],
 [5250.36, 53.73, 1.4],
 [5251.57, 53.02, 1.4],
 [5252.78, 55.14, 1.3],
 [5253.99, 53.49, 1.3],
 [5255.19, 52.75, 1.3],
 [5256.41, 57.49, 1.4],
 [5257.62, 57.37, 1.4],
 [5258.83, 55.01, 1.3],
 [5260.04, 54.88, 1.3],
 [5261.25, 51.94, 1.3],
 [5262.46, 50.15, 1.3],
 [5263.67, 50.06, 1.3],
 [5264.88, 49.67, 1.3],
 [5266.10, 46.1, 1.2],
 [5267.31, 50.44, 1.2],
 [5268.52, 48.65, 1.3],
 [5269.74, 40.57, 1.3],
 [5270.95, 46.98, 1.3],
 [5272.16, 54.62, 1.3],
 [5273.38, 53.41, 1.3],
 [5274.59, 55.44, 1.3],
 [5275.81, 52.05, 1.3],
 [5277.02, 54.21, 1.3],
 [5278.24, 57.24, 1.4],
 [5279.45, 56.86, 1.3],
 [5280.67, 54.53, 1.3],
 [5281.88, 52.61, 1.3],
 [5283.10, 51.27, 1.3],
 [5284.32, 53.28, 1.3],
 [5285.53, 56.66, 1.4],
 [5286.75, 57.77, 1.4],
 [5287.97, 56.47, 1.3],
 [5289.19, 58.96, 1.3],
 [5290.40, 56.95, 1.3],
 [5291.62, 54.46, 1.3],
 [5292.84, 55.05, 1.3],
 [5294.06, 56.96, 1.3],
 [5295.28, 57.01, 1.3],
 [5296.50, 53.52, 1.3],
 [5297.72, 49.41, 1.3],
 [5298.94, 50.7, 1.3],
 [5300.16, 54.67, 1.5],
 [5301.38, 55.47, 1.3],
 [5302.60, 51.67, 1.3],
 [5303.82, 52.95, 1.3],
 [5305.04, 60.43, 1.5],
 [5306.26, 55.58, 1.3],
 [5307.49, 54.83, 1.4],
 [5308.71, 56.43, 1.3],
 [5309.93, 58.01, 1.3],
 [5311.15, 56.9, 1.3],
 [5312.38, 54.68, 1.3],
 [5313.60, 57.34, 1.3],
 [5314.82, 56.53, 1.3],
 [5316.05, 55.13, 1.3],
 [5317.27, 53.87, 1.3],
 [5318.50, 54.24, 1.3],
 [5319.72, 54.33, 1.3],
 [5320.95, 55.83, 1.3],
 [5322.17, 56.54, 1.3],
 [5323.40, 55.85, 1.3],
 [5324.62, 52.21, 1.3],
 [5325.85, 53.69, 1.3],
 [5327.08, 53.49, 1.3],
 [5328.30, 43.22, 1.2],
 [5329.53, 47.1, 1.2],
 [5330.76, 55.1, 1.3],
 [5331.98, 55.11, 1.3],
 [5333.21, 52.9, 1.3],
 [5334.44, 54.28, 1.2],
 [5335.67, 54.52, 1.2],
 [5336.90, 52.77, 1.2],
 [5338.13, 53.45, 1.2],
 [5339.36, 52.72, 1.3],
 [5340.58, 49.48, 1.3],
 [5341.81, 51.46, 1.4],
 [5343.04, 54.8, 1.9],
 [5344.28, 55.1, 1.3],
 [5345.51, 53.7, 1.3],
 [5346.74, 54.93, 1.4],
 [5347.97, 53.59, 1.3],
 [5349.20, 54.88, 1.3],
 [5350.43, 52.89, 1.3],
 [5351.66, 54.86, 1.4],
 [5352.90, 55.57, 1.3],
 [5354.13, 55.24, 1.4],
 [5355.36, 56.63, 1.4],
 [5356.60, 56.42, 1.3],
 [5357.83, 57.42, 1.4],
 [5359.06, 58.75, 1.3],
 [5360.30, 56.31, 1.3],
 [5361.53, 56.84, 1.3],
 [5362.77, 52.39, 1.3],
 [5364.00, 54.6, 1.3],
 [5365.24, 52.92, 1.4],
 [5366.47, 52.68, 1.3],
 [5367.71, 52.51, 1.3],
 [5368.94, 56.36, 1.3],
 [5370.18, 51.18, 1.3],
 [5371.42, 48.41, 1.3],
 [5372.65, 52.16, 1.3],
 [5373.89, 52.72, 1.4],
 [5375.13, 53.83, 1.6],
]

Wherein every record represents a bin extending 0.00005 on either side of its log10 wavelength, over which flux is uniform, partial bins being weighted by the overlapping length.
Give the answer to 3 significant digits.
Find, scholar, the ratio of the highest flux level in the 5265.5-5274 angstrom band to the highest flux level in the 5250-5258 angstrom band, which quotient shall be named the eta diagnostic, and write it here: 0.950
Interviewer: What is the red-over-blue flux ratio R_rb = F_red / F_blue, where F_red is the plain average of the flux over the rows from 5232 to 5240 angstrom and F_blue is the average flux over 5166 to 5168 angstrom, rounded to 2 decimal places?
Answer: 1.47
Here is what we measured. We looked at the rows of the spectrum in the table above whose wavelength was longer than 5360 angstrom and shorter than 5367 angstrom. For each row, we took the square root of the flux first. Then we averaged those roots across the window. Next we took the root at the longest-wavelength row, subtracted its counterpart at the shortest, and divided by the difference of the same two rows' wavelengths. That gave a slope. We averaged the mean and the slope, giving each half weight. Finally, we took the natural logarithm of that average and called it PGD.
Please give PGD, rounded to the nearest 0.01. 1.30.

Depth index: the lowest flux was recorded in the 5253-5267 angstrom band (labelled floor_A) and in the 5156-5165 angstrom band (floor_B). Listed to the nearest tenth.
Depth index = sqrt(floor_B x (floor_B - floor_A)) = 16.0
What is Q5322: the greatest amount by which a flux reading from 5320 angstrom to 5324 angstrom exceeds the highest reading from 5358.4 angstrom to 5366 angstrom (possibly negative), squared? 4.9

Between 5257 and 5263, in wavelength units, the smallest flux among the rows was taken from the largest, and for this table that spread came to 7.2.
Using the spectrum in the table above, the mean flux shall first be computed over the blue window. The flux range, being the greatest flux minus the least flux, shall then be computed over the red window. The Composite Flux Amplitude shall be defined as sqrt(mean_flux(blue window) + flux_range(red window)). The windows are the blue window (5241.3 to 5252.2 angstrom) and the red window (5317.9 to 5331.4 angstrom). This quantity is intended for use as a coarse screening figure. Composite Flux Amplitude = 8.26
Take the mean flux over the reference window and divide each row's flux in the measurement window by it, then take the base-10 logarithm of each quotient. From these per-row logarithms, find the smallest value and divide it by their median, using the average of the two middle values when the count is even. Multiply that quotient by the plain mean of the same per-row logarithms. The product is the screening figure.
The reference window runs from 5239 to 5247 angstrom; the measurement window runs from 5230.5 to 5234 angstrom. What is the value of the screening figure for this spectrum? -0.029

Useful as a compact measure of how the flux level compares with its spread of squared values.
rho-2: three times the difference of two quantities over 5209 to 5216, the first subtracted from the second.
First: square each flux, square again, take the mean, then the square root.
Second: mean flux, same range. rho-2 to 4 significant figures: -8505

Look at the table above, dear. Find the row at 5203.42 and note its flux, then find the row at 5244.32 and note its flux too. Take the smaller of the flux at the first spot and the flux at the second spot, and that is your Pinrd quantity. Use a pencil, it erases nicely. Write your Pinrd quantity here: 54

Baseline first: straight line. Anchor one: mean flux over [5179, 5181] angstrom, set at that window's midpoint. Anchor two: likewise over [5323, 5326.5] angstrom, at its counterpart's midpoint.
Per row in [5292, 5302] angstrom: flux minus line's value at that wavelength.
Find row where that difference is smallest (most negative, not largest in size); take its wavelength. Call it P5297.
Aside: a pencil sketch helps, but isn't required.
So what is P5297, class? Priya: 5297.72 angstrom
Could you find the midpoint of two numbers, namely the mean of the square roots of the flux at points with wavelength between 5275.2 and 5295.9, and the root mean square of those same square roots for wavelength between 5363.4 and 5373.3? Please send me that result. 7.35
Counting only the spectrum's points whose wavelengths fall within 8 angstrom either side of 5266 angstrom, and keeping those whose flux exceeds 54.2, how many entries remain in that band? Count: 3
